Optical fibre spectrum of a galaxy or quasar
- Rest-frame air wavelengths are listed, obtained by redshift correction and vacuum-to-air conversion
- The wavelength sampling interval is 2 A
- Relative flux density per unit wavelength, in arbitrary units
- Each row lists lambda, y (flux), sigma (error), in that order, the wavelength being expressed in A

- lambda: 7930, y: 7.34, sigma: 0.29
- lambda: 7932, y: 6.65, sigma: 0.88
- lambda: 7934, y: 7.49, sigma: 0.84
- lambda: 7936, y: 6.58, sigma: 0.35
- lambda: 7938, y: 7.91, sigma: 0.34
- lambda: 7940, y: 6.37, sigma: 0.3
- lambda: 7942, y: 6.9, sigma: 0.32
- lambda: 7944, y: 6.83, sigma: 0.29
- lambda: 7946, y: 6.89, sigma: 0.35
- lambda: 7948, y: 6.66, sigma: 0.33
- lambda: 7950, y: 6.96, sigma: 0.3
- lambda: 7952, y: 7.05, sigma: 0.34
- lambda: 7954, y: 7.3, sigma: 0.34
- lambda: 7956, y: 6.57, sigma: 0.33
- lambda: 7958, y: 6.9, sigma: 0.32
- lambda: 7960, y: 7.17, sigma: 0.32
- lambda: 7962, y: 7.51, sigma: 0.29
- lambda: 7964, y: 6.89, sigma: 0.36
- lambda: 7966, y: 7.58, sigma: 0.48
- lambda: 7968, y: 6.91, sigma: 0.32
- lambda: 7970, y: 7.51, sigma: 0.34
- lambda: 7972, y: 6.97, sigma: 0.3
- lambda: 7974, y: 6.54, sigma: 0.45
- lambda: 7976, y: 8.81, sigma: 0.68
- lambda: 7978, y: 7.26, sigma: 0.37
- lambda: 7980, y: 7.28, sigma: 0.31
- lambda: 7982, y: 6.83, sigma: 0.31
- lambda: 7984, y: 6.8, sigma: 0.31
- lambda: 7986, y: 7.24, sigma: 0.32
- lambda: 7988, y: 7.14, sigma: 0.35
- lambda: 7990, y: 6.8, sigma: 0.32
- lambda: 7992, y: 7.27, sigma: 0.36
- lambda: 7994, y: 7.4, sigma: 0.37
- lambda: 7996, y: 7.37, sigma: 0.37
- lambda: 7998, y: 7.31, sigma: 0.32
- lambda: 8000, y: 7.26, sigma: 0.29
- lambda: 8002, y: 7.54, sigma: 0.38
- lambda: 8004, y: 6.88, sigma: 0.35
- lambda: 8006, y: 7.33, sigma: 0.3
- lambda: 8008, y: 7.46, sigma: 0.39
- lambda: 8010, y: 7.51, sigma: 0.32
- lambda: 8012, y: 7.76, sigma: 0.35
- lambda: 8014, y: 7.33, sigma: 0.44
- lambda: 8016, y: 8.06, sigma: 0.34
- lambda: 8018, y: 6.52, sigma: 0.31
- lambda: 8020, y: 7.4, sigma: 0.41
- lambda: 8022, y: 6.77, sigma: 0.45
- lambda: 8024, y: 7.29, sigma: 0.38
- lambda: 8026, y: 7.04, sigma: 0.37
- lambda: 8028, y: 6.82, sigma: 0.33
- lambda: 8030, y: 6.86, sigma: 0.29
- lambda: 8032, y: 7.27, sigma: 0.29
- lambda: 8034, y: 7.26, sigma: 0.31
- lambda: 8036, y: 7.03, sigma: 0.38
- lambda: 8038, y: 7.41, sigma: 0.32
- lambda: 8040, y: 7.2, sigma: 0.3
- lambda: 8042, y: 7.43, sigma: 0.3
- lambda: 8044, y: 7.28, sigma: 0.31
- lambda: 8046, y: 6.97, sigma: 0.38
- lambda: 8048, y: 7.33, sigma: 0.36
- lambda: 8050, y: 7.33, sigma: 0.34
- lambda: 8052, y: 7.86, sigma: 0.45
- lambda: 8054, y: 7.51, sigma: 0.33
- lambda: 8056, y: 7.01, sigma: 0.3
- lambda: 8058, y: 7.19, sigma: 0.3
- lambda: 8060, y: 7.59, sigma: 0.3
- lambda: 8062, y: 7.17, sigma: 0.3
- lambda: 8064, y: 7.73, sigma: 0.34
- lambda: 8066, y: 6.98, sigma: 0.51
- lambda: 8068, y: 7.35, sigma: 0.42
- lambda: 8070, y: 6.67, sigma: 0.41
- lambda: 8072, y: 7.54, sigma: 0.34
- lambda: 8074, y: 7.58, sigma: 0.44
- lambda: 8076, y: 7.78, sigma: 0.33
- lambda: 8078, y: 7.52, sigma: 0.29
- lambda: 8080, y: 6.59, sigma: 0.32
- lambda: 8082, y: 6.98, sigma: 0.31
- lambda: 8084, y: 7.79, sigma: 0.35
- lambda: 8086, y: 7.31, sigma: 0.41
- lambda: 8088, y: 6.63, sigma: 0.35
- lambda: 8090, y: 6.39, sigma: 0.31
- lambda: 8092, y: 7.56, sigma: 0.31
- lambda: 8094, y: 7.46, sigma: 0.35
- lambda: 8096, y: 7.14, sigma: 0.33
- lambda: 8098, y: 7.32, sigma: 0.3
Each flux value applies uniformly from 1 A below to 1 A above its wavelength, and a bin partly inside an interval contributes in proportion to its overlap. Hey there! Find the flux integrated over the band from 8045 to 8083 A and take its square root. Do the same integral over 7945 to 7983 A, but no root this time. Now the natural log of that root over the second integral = -2.790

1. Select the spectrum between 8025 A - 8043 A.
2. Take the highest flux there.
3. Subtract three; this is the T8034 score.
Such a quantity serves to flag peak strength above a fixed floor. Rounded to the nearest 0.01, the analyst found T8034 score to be 4.43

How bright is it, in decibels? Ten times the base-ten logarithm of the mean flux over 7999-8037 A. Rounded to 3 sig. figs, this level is 8.59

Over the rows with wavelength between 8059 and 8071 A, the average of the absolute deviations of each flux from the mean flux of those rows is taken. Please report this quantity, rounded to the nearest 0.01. 0.31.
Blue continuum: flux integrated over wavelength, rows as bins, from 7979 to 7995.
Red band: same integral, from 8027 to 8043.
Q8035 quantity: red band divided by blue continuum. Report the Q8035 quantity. 1.01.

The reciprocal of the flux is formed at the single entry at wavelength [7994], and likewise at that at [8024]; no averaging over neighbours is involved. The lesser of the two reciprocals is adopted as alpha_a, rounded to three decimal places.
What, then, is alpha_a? 0.135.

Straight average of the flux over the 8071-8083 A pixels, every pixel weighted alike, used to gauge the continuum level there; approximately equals 7.33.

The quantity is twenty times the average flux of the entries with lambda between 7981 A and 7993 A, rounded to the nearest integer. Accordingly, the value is 140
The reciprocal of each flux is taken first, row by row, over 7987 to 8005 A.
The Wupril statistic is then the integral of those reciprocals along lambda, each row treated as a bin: 2.5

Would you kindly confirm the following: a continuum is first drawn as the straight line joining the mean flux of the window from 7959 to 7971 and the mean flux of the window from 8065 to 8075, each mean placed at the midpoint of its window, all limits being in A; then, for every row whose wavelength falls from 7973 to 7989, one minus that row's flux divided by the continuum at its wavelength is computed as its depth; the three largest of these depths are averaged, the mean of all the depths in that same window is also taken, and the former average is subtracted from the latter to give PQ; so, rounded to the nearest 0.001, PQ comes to -0.071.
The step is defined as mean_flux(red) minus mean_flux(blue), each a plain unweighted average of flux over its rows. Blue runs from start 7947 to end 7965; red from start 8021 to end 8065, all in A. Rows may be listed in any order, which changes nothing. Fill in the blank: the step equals 0.24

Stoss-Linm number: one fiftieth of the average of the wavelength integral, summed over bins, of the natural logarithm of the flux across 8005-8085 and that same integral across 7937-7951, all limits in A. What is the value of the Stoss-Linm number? 1.9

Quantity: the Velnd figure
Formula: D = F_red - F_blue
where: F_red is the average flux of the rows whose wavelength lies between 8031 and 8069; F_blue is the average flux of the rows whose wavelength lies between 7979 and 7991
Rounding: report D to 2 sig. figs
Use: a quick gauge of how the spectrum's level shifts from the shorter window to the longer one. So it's 0.30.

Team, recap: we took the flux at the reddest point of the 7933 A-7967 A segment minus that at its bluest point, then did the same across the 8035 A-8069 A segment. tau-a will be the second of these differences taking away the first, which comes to 0.2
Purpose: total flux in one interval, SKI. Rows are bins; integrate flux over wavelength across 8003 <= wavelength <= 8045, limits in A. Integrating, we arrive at 304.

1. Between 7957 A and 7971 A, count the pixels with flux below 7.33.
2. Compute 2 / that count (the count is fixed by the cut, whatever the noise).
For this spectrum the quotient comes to 0.50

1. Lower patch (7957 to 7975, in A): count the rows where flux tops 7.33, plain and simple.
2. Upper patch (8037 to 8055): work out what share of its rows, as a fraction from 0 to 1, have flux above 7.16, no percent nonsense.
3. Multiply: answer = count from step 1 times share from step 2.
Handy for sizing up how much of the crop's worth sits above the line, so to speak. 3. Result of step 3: 2.7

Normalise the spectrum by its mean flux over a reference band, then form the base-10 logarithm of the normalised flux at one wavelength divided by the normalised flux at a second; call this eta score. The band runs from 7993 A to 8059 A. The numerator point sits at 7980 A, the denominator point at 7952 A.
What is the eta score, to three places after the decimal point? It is 0.014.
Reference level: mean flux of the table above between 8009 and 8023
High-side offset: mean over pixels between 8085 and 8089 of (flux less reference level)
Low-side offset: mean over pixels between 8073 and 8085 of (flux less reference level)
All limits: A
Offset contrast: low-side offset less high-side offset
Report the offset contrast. 0.40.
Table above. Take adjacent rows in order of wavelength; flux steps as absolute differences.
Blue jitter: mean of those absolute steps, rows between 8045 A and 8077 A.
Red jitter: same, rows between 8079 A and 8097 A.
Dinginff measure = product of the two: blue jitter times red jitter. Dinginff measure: 0.22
